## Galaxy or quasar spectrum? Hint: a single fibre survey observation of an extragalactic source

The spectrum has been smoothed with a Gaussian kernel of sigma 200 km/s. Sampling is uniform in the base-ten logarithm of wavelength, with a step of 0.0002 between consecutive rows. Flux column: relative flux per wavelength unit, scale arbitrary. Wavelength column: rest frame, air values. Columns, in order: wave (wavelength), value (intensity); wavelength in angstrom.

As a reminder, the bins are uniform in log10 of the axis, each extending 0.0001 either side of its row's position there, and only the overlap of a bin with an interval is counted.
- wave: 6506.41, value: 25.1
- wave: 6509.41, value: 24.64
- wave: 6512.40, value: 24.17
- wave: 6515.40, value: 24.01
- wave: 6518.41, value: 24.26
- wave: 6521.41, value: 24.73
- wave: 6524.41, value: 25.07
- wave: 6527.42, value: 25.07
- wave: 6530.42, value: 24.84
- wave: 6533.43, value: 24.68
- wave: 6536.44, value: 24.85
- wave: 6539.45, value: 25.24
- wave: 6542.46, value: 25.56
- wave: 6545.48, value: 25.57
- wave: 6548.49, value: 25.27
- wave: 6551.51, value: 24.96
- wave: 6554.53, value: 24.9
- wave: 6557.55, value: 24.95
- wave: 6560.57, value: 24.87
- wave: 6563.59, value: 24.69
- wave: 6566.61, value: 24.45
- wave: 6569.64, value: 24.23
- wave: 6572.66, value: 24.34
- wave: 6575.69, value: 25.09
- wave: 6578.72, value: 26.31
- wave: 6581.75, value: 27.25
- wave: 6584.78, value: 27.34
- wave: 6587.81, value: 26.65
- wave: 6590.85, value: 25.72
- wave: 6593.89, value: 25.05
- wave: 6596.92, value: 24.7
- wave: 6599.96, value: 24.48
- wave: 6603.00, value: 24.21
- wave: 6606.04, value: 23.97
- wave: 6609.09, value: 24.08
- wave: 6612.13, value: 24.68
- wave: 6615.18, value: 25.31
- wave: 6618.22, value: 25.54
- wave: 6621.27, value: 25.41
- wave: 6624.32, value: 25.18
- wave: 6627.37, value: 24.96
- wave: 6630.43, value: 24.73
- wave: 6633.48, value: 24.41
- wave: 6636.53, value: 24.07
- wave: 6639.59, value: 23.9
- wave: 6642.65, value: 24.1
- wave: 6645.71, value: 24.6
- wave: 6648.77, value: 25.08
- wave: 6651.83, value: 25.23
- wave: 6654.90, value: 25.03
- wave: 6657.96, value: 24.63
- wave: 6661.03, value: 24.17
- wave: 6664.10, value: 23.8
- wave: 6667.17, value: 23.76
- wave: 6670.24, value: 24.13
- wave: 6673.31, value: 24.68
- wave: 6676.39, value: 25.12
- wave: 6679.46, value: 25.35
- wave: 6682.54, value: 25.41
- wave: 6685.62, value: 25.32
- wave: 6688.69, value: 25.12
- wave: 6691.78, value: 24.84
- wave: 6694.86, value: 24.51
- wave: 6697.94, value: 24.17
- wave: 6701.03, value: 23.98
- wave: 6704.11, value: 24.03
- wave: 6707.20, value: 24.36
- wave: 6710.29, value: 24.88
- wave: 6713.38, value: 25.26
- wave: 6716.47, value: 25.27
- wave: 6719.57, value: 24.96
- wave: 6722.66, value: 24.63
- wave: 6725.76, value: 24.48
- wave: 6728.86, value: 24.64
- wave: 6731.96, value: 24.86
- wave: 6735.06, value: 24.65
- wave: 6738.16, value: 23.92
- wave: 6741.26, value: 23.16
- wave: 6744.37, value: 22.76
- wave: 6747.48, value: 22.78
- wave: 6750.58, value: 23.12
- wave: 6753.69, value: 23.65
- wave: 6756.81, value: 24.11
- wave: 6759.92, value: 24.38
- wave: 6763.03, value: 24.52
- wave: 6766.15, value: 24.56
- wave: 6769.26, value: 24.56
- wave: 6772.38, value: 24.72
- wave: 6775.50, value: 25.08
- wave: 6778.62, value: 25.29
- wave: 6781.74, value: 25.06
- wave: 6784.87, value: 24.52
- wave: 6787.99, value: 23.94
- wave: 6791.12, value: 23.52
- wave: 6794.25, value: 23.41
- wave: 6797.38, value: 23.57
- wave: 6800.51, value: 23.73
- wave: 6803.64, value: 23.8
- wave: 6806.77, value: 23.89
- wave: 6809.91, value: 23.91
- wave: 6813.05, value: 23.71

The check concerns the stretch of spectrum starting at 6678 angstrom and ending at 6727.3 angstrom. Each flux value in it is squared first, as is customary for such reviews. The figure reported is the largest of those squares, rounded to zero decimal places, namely 646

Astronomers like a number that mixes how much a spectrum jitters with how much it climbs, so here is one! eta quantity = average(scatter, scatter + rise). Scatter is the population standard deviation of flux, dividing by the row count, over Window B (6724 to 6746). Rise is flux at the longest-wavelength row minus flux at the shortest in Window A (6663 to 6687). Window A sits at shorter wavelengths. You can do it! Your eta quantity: 1.5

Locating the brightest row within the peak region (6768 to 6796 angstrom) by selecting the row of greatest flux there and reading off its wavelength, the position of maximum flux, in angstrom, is 6778.62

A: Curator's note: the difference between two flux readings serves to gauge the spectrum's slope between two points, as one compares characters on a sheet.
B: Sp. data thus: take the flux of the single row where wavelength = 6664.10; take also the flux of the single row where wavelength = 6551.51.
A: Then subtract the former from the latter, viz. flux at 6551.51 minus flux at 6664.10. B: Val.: 1.2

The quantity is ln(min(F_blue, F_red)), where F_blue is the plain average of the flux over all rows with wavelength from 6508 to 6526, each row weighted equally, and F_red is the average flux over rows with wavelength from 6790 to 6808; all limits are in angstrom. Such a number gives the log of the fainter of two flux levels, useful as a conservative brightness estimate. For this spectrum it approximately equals 3.16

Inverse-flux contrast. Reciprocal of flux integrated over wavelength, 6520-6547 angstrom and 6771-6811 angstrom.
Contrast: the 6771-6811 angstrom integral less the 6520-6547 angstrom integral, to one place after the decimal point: 0.6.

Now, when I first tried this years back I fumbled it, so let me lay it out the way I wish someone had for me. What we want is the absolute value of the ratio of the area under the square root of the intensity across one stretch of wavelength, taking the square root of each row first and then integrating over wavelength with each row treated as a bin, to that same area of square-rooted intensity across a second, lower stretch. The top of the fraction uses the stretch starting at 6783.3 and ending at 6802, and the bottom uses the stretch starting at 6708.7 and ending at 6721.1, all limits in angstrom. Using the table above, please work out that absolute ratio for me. 1.5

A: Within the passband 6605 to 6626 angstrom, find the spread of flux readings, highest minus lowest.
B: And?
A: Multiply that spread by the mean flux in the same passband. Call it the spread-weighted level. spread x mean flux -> 39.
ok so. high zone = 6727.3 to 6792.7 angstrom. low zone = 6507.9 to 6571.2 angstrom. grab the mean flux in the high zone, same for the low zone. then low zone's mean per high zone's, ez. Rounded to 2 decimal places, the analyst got 1.03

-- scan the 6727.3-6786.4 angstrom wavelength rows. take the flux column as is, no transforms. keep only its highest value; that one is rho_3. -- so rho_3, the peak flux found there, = 25.29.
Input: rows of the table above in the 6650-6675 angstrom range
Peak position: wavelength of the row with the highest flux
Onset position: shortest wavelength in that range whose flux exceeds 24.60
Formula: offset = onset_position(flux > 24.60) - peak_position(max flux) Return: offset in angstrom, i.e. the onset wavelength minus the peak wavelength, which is 0.0 angstrom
